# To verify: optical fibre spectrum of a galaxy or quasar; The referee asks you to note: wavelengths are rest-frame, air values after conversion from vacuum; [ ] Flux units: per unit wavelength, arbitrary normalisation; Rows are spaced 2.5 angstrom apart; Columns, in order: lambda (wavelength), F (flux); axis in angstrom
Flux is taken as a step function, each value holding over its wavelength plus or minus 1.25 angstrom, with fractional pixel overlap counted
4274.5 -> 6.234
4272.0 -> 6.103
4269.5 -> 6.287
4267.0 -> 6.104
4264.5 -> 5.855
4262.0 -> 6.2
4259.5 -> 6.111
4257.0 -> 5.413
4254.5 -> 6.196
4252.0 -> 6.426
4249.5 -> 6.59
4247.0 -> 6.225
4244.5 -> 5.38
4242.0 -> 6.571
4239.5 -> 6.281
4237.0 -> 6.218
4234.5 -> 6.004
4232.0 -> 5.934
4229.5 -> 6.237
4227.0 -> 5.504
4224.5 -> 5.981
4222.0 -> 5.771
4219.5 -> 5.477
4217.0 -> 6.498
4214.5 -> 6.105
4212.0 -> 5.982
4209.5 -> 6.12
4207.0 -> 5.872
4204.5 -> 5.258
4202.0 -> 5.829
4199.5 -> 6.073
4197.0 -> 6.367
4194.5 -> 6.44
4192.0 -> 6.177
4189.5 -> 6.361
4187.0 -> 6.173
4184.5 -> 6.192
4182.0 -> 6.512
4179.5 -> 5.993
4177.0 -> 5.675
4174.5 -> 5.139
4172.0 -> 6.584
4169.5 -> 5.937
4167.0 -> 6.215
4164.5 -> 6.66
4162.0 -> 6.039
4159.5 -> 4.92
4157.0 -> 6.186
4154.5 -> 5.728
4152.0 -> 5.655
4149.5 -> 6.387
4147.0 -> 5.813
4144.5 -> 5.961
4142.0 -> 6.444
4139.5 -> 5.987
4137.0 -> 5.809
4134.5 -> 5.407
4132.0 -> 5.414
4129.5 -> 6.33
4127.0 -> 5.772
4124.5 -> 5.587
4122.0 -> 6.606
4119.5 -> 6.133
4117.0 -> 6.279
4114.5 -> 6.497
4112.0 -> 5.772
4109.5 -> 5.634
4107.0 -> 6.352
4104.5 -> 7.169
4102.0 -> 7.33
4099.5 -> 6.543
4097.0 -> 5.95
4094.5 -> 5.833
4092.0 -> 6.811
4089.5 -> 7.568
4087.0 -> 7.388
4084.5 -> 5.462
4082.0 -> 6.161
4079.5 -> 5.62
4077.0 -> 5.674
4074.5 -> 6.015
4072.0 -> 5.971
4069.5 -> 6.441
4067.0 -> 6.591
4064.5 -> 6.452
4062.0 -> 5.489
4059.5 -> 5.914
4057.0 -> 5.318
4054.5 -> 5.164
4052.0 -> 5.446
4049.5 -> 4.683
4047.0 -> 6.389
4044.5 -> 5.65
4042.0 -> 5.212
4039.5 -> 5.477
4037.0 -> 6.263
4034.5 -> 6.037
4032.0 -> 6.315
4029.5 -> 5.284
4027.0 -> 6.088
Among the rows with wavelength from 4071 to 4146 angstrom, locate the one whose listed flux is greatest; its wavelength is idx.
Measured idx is 4089.5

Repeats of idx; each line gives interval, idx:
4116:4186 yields 4164.5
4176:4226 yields 4182.0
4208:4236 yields 4217.0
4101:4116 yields 4102.0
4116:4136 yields 4122.0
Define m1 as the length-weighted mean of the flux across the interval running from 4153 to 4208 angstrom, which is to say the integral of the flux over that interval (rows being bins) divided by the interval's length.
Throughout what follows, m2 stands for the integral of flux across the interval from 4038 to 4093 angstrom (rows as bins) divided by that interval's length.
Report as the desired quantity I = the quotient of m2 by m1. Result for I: 0.99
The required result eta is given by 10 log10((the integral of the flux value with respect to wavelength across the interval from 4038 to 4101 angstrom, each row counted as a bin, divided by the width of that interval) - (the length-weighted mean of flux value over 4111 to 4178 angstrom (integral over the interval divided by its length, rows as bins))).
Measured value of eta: -19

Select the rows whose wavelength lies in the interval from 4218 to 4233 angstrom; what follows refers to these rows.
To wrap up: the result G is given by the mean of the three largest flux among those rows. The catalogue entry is 6.05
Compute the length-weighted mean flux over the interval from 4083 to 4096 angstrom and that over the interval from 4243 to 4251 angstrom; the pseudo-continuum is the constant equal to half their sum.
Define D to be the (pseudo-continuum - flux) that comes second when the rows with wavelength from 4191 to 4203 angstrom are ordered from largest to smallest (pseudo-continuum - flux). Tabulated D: 0.27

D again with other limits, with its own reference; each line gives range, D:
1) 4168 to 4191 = 0.67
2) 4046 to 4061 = 1.18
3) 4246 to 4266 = 0.49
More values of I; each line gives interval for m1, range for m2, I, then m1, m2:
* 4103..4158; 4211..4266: 1.00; 6.05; 6.04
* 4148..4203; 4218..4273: 1.00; 6.06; 6.04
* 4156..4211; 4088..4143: 1.03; 6.03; 6.24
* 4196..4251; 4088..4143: 1.04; 6.01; 6.24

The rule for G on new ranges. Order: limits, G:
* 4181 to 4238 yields 6.48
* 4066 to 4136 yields 7.43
